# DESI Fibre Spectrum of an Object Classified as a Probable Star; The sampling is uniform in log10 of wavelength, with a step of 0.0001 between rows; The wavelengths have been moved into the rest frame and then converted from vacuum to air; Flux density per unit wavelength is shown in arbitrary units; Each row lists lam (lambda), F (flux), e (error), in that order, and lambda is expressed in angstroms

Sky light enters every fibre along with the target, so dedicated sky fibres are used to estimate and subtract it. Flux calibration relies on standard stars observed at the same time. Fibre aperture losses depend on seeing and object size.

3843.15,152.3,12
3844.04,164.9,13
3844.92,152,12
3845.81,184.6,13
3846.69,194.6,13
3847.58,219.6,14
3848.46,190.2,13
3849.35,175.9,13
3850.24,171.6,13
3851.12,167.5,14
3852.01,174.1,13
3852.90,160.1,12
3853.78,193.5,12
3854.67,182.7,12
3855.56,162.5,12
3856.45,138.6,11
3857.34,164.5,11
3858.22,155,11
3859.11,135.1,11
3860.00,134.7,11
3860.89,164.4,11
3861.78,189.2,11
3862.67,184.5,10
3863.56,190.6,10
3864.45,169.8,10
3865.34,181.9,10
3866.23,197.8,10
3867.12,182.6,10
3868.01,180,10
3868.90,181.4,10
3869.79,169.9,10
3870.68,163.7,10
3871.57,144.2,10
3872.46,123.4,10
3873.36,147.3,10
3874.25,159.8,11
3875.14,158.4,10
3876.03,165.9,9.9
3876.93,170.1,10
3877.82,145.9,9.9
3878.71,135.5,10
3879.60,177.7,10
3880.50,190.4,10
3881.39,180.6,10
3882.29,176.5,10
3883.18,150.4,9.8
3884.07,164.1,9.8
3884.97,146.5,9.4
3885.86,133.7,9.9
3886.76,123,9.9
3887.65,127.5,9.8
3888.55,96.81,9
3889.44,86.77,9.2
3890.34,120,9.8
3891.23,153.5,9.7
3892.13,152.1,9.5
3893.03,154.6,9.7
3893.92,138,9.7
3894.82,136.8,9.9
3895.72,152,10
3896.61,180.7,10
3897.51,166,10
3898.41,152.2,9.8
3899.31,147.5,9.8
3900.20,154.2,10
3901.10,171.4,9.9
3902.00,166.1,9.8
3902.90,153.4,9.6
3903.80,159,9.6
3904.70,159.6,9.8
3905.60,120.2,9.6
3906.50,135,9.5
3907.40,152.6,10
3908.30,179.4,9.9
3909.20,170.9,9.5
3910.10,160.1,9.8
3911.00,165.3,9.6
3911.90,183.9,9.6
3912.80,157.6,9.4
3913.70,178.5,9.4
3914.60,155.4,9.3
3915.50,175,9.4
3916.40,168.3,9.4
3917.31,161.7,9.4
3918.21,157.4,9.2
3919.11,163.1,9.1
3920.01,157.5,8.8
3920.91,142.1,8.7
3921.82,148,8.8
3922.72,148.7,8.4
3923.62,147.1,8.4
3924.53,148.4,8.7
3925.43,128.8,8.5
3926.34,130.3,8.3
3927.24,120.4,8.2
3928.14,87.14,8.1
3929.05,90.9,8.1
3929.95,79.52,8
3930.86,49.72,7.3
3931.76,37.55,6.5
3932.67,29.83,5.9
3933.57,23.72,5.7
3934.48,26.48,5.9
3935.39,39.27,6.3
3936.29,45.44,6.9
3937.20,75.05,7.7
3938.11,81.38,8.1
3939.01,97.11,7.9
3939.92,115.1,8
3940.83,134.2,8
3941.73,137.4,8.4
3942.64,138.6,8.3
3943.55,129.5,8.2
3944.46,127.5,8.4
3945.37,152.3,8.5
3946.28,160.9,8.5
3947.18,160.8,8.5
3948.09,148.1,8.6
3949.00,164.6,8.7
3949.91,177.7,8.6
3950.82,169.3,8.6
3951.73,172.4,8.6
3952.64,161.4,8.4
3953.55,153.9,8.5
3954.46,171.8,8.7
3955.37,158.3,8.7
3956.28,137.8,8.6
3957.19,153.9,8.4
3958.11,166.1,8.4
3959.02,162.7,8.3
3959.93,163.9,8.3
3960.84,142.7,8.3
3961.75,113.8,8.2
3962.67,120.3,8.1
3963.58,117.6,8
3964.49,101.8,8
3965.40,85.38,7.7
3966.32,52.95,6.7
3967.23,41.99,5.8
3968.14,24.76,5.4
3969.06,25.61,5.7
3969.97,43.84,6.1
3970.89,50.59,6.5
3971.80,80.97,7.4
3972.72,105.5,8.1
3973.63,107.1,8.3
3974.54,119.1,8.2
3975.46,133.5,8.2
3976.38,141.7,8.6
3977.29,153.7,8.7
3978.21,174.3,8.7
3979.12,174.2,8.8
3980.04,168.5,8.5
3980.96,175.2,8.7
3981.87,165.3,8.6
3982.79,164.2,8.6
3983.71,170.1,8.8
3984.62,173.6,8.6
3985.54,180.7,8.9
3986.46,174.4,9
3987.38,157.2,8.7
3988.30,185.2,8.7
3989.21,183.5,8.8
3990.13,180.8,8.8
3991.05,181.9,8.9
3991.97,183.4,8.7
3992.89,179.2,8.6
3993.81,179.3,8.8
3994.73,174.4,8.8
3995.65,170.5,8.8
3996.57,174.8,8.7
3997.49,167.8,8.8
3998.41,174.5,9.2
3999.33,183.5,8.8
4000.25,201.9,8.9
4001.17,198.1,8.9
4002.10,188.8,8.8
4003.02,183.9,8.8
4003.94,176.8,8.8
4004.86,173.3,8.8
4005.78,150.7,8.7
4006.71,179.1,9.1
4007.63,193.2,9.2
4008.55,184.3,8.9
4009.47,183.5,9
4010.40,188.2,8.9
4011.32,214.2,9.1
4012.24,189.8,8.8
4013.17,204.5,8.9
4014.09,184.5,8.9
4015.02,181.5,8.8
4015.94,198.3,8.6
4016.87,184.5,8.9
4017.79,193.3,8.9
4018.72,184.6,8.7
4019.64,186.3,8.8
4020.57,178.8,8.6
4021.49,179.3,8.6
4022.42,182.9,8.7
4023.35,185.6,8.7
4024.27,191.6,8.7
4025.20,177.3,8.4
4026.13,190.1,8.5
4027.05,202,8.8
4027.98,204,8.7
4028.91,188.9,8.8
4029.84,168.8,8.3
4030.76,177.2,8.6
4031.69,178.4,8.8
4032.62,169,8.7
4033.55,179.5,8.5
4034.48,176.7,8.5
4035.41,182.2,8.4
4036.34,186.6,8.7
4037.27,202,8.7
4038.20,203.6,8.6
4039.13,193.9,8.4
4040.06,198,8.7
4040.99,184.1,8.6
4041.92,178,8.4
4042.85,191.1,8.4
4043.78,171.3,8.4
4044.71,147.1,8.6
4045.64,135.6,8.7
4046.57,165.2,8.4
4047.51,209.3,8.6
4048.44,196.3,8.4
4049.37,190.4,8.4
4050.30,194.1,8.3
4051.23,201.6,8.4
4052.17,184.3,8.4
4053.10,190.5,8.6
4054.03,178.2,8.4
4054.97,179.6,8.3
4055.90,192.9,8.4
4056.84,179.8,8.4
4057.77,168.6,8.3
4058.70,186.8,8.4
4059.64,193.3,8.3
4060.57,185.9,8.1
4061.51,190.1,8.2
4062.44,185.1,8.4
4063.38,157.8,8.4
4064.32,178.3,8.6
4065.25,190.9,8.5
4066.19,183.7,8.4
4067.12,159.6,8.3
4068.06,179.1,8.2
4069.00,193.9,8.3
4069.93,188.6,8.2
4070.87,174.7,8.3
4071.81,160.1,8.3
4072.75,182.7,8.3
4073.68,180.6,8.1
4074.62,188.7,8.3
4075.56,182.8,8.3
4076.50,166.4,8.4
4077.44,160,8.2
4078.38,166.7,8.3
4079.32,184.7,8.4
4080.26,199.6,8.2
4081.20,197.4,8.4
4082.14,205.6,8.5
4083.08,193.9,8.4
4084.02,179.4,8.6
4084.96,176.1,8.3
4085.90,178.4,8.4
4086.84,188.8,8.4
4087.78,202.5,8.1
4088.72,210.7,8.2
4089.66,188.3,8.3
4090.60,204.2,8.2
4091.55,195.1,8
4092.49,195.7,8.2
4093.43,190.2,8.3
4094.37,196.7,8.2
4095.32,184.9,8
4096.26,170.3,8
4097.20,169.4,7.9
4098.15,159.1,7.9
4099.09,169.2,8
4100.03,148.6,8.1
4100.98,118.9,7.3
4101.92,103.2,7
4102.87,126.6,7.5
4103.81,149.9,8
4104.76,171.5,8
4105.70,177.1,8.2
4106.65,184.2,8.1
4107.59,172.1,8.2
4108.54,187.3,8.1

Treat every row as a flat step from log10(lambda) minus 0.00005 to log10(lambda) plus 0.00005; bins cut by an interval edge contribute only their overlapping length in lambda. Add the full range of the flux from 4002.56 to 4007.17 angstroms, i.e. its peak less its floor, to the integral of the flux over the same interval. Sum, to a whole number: 830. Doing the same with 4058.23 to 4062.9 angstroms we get 888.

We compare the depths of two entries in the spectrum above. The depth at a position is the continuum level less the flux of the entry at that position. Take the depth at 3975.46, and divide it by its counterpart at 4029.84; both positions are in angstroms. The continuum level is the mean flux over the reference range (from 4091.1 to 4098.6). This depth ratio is 3.5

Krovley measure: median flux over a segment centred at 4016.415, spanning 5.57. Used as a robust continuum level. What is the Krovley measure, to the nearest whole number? 185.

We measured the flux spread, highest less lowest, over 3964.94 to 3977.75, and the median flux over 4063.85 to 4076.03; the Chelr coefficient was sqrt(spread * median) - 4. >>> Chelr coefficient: 149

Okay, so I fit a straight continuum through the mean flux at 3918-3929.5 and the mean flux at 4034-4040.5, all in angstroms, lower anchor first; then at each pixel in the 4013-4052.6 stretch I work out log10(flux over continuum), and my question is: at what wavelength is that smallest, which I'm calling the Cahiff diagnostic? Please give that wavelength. 4045.64 angstroms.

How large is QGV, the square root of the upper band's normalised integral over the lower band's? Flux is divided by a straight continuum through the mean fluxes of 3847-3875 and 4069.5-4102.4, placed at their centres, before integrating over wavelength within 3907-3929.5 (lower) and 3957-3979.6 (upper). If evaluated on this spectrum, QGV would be 0.85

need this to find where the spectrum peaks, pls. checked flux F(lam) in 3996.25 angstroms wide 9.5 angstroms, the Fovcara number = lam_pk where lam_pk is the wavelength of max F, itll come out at 4000.25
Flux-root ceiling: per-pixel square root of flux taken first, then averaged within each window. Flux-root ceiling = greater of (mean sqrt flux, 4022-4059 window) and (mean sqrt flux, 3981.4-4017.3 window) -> 13.56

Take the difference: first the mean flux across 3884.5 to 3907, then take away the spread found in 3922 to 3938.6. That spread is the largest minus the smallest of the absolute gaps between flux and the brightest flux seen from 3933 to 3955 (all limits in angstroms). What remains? 18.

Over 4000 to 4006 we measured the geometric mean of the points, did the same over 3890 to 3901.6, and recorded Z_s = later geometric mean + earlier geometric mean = 333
